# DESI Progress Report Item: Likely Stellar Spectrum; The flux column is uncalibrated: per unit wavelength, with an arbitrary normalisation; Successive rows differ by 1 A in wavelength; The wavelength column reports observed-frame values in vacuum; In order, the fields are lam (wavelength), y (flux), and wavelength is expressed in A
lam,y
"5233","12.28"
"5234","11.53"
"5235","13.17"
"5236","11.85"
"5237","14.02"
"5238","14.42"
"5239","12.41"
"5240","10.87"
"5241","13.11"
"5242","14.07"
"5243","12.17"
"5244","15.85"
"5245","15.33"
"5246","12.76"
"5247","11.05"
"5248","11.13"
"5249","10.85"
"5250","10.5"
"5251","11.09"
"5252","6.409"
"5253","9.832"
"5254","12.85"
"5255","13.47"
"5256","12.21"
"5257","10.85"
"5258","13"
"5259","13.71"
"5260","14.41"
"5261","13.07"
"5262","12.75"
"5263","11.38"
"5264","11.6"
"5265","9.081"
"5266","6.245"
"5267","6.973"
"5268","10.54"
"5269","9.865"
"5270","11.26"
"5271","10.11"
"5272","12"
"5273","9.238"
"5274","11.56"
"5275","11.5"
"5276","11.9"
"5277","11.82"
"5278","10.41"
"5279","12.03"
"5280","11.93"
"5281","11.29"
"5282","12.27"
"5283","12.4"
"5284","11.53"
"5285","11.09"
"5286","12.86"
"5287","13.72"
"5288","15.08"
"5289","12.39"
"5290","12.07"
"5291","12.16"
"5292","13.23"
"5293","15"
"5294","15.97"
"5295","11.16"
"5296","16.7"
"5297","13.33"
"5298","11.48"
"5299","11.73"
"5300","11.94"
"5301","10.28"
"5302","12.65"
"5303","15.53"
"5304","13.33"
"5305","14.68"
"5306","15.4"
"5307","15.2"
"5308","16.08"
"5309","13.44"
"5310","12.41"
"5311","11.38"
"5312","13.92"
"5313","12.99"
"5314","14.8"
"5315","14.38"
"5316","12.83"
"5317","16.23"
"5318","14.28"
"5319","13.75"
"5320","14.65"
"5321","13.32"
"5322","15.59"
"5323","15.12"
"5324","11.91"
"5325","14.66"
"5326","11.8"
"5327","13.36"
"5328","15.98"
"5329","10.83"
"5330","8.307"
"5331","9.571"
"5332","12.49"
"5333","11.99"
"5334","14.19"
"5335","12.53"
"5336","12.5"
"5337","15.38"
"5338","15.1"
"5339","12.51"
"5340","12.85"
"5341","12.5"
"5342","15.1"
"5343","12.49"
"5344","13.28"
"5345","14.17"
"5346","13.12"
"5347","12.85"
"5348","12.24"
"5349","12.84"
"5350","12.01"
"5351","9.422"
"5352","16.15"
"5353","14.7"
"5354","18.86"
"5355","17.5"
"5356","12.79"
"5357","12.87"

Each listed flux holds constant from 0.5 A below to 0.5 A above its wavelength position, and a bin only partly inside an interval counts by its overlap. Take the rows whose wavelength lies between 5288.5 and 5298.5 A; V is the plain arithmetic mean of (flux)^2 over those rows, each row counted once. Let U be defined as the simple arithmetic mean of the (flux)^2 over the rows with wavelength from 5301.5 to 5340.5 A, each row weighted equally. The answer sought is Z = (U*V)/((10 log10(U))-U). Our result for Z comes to -207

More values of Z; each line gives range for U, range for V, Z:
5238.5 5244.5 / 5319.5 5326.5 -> -223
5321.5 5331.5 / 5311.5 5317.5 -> -234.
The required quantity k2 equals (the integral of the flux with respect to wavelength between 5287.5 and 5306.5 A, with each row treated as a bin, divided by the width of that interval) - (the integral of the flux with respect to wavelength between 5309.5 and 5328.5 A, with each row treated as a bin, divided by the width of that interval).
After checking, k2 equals -0.49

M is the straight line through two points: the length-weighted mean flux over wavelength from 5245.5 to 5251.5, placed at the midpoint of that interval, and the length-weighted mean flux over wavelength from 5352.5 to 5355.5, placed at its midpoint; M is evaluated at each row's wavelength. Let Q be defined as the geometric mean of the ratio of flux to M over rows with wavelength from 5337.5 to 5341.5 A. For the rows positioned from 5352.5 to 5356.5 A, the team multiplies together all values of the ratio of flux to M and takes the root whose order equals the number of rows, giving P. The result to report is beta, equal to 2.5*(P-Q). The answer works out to 0.28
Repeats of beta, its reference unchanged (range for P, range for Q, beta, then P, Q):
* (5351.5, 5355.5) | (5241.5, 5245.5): -0.80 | 0.98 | 1.30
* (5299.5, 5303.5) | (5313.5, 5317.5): -0.23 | 0.88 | 0.97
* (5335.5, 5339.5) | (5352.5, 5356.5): -0.17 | 0.86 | 0.93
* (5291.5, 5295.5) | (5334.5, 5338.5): 0.35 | 1.00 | 0.86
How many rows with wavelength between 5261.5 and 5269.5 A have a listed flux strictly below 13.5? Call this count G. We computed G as 8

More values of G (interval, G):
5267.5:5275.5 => 8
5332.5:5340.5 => 5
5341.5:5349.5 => 6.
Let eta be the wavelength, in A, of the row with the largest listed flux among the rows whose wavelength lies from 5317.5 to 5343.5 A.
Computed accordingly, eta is 5328 A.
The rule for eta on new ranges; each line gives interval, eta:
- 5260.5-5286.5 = 5261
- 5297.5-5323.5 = 5317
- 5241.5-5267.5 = 5244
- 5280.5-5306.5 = 5296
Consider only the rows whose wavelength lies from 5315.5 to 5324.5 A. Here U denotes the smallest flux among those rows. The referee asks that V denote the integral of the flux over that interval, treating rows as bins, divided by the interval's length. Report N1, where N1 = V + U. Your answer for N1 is 26.1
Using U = 11.91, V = 14.2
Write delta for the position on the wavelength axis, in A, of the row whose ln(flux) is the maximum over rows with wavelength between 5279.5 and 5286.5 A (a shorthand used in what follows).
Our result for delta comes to 5286 A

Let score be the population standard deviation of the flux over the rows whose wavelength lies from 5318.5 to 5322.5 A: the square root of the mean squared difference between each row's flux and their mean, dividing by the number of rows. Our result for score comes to 0.87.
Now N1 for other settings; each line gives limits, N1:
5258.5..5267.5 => 17.3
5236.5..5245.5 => 24.5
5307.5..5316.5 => 25.0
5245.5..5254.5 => 17.1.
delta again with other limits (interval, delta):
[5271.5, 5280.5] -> 5279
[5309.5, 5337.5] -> 5317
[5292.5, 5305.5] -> 5296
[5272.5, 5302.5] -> 5296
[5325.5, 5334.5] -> 5328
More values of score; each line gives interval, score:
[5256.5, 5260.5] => 1.33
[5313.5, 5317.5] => 1.21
